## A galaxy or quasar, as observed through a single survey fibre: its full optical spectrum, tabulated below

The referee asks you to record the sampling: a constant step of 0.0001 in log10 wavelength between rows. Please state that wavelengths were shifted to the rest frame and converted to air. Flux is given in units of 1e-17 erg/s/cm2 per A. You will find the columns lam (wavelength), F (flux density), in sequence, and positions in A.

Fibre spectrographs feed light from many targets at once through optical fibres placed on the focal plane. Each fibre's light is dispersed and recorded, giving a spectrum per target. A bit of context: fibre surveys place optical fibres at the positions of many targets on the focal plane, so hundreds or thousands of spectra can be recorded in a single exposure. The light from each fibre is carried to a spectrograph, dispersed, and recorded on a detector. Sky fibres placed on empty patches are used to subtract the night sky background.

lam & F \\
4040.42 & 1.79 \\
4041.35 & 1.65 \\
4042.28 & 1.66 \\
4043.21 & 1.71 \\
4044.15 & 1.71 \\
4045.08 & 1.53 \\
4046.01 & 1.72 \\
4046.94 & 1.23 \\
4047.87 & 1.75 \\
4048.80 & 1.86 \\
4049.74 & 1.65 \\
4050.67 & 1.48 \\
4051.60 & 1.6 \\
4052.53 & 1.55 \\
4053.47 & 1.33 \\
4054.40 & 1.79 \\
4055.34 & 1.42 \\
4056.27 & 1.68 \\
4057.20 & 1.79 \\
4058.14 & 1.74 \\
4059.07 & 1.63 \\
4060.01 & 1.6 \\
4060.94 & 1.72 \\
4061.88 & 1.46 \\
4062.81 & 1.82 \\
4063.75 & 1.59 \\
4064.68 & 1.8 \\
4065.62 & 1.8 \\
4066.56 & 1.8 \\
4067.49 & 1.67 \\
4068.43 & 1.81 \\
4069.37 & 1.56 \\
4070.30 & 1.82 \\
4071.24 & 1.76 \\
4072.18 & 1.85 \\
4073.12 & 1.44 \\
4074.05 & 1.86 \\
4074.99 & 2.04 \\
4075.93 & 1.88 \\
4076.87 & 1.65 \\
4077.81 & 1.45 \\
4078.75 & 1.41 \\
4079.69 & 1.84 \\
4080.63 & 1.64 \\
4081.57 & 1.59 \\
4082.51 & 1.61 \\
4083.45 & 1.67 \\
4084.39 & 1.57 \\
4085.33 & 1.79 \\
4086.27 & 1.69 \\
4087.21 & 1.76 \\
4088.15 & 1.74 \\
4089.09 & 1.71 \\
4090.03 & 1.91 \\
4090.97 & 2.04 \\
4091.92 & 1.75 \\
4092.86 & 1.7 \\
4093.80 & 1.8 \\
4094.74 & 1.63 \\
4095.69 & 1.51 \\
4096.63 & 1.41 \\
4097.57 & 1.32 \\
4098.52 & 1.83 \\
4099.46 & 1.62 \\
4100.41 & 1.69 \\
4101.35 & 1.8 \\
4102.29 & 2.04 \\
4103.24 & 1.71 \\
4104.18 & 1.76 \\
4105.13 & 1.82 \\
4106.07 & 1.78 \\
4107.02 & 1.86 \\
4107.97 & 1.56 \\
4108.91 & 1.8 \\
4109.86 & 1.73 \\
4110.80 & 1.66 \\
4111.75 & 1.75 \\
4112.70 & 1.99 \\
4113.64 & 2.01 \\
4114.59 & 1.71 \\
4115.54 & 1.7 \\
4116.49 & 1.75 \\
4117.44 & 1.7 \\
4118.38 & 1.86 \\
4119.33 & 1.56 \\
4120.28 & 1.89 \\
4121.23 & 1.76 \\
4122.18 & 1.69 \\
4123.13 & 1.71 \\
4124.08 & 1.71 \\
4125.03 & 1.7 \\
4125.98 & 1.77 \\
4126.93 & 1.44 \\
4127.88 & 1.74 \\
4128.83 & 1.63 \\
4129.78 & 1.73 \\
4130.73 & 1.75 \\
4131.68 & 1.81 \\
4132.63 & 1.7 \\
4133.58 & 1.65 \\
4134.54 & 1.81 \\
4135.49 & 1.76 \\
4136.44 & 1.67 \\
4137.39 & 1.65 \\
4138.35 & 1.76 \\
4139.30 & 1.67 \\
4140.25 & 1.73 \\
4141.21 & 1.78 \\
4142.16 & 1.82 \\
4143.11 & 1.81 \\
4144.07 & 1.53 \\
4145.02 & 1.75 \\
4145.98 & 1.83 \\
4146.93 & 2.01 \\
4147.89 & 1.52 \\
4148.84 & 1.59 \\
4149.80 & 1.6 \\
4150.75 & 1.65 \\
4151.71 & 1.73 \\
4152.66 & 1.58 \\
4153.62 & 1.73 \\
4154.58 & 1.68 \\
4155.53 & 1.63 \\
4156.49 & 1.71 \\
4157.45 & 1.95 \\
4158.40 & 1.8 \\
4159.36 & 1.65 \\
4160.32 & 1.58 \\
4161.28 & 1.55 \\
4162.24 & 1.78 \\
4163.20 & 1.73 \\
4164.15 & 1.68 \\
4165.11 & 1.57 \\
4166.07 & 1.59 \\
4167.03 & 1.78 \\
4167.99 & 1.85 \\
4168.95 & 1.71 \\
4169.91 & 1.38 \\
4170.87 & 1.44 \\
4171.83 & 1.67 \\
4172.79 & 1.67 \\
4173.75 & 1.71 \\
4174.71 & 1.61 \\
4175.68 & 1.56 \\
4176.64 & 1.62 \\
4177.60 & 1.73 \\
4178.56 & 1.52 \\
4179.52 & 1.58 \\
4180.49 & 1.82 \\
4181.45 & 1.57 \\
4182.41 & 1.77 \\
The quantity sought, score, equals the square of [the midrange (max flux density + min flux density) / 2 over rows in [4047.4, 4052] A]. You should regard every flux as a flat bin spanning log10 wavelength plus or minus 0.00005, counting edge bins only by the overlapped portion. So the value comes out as 2.8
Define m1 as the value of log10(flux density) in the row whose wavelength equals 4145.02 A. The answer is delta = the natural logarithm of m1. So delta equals -1.41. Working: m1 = 0.243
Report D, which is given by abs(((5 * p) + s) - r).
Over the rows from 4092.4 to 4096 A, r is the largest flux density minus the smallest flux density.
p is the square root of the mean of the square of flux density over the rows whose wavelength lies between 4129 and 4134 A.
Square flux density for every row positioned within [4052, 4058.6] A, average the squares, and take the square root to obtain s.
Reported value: 10.0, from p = 1.73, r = 0.29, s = 1.62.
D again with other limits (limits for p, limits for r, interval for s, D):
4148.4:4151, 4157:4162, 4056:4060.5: 9.4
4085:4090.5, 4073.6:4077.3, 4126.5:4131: 10.1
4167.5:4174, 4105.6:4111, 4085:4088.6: 9.6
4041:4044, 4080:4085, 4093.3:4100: 9.9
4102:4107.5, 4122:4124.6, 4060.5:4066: 10.8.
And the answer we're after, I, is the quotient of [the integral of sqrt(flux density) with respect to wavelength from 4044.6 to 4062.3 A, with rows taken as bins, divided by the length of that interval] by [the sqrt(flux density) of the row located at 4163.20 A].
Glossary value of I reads 0.96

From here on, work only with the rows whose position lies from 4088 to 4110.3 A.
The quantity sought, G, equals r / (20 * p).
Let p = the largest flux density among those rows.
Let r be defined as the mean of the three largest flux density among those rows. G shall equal 0.0489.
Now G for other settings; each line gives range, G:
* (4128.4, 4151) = 0.0469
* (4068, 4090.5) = 0.0476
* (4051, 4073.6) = 0.0495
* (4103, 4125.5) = 0.0488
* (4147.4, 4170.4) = 0.0479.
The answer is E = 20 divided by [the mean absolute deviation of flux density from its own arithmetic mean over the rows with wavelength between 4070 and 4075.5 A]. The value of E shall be 154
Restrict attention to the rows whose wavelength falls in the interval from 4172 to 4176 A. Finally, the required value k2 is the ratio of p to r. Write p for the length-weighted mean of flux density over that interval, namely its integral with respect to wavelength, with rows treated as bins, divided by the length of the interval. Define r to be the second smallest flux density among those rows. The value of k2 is 1.02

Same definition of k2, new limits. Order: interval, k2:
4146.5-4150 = 1.06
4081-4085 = 1.02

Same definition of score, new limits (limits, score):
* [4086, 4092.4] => 3.5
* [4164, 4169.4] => 2.9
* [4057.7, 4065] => 2.7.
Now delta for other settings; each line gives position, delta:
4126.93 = -1.84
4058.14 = -1.42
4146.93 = -1.19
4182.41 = -1.39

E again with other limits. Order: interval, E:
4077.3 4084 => 198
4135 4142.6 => 400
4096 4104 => 117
